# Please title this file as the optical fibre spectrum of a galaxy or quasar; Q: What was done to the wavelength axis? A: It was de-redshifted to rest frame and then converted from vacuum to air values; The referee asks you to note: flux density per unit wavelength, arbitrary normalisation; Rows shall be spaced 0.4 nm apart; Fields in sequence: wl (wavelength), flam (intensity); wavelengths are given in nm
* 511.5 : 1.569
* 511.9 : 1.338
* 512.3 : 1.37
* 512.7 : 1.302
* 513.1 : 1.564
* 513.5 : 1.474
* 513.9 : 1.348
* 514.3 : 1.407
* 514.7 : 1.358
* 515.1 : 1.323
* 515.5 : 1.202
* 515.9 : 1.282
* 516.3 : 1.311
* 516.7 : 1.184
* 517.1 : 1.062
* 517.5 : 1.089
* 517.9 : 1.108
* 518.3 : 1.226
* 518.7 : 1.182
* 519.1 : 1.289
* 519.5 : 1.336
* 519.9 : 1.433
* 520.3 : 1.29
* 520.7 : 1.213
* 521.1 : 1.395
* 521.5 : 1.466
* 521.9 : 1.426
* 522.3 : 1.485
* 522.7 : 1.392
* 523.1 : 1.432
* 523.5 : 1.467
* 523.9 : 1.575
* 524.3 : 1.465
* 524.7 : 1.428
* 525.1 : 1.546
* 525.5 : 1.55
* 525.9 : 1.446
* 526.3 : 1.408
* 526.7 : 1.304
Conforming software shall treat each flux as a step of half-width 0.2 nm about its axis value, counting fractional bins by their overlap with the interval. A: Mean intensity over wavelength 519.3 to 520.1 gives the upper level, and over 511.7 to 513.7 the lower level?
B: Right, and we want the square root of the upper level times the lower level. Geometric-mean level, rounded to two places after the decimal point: 1.40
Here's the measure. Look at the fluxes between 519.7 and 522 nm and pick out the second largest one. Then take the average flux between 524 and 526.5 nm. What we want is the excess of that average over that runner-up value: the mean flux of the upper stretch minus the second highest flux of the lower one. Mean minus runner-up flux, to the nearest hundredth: 0.04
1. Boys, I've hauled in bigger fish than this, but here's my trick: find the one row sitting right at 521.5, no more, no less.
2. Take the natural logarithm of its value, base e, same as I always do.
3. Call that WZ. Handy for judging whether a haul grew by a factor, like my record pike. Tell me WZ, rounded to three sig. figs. 0.383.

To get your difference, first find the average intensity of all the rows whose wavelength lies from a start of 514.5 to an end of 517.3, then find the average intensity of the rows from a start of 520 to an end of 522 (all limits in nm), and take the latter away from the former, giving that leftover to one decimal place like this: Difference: -0.1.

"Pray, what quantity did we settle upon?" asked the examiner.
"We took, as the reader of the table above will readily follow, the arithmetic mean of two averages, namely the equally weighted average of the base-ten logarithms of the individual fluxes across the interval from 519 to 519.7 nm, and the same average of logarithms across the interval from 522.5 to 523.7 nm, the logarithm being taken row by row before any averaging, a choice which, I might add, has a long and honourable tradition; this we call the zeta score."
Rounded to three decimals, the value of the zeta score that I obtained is 0.137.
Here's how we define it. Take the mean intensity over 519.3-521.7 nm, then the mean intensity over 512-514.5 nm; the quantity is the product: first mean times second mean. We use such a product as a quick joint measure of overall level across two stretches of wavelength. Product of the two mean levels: 1.91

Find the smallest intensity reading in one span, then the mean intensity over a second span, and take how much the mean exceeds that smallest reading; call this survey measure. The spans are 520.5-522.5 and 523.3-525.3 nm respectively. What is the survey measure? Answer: 0.28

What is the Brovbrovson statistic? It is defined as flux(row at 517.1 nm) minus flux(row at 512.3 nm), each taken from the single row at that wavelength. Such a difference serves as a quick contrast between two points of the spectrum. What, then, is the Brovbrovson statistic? -0.31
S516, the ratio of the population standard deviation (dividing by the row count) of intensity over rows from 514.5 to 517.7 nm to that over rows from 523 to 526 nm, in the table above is 1.9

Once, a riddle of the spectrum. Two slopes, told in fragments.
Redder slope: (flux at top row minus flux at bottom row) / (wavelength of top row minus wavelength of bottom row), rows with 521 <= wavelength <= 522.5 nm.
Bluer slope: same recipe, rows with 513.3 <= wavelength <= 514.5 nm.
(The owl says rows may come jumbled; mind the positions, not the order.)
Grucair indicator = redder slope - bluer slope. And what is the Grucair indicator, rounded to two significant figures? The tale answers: 0.16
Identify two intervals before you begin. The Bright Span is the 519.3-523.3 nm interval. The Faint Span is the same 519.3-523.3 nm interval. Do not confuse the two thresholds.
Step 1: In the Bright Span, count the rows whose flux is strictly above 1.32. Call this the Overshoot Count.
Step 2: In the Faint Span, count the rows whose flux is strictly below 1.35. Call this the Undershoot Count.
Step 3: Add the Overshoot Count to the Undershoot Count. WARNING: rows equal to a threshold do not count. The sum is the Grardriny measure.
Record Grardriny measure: 11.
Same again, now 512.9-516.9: 12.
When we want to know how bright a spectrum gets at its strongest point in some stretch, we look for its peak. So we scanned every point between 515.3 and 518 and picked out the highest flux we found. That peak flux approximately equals 1.311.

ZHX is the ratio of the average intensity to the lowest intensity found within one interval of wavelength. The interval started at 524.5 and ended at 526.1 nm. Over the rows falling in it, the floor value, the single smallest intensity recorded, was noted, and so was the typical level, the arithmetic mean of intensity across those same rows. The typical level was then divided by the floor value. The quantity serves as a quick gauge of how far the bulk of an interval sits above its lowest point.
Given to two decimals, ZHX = 1.05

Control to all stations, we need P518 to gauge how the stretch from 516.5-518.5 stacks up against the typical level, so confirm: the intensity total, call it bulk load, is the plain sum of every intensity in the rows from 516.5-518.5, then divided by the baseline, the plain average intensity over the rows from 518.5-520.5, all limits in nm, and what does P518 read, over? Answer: 4.34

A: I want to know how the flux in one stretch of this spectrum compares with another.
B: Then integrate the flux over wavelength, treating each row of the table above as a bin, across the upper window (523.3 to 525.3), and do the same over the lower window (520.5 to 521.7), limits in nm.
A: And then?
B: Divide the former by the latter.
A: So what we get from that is 1.8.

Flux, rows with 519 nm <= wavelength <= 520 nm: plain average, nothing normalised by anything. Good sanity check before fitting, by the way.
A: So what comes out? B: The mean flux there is 1.35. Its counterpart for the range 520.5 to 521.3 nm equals 1.30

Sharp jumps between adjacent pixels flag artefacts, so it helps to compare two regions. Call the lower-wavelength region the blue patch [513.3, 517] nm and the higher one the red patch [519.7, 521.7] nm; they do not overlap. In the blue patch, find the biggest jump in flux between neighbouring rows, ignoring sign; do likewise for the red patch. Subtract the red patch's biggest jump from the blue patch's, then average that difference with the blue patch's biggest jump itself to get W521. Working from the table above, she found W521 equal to 0.04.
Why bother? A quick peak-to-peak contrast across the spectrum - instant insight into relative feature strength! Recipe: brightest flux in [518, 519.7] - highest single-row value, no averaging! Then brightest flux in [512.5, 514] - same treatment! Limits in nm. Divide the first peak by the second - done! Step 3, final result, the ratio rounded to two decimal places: 0.85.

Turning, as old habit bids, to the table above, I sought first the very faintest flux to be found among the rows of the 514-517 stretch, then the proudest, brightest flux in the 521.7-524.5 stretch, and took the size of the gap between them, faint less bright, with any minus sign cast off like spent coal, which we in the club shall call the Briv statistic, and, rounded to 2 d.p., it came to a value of 0.39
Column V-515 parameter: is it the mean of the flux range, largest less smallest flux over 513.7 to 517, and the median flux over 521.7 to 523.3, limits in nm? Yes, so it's 0.83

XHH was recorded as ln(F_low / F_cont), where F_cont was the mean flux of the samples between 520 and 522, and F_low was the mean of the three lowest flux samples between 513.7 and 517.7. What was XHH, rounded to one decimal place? -0.2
